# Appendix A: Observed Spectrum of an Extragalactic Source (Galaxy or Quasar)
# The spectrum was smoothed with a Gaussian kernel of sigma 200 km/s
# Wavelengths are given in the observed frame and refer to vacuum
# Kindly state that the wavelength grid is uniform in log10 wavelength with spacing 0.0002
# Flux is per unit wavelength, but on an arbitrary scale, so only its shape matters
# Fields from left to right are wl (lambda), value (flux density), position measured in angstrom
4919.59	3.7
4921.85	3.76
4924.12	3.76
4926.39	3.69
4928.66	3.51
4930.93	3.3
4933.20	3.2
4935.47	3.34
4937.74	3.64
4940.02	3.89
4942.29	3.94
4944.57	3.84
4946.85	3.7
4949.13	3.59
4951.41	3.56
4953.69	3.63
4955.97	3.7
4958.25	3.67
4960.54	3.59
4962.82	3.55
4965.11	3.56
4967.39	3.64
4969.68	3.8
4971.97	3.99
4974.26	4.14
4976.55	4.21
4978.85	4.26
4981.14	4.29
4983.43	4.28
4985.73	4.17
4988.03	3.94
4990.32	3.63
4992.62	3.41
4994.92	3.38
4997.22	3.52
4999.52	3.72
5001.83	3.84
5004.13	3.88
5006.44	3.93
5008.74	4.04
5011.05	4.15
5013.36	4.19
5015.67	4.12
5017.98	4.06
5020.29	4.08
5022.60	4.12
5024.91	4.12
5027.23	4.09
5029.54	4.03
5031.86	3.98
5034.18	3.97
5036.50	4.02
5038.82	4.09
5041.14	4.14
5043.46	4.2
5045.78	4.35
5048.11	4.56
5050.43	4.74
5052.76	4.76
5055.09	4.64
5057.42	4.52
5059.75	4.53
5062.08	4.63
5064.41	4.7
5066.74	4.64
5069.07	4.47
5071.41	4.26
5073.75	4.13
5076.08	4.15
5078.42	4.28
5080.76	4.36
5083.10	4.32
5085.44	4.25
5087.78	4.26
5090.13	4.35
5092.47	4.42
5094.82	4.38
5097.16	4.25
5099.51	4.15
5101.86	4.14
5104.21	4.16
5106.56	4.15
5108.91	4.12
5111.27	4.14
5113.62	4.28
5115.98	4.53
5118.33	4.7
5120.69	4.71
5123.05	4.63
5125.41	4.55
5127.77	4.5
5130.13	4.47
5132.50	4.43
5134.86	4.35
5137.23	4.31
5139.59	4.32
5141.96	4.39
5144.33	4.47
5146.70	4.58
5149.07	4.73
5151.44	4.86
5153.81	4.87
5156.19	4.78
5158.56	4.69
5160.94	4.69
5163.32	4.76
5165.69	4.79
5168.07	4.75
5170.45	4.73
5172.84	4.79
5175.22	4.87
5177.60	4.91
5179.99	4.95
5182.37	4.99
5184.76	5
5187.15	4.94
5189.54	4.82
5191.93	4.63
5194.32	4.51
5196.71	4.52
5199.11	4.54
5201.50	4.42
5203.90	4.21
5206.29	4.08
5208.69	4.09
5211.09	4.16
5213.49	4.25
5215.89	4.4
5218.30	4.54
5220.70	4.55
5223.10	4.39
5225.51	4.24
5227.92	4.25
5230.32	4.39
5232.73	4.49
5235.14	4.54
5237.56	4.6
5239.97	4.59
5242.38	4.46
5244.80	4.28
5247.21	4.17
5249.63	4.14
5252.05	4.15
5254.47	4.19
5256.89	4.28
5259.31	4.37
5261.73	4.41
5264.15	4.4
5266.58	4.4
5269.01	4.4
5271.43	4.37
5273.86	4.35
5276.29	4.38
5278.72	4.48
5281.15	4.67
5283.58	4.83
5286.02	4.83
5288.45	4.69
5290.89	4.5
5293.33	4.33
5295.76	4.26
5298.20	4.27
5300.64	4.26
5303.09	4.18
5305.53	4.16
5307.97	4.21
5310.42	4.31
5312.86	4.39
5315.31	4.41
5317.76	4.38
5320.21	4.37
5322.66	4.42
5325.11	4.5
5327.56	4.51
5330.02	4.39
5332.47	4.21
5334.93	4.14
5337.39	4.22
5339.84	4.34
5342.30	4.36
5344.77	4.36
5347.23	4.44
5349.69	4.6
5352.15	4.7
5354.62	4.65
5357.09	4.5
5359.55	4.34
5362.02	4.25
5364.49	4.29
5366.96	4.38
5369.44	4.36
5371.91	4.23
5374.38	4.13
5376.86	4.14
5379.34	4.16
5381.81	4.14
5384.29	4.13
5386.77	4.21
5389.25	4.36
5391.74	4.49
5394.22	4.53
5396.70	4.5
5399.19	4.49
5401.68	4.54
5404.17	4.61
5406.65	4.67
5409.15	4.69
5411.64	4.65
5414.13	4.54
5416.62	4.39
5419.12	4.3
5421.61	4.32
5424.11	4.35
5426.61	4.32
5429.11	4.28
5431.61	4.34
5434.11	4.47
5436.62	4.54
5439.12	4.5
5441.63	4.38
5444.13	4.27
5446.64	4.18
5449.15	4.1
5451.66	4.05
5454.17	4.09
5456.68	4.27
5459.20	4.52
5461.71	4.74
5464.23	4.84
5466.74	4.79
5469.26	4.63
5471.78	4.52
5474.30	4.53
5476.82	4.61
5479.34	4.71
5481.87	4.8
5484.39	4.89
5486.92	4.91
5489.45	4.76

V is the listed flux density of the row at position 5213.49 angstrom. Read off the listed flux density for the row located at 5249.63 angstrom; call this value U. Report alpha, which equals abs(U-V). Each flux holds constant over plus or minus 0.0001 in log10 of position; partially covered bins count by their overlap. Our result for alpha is 0.1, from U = 4.14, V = 4.25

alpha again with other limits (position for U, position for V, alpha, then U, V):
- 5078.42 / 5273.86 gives 0.1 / 4.28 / 4.35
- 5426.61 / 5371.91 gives 0.1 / 4.32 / 4.23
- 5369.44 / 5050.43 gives 0.4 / 4.36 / 4.74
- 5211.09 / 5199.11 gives 0.4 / 4.16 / 4.54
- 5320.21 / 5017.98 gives 0.3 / 4.37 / 4.06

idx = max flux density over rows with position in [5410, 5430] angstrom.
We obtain 4.65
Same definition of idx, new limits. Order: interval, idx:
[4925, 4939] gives 3.69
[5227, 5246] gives 4.6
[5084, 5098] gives 4.42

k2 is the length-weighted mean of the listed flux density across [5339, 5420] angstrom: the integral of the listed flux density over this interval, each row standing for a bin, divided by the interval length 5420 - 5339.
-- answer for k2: 4.41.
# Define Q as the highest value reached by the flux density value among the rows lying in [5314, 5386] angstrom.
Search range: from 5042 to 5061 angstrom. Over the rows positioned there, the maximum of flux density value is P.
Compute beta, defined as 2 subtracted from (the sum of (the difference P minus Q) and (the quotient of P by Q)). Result -0.9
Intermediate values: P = 4.76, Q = 4.7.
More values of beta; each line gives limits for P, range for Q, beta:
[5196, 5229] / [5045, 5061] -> -1.3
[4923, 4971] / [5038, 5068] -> -2.0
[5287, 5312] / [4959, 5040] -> -0.5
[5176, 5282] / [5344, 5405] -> -0.6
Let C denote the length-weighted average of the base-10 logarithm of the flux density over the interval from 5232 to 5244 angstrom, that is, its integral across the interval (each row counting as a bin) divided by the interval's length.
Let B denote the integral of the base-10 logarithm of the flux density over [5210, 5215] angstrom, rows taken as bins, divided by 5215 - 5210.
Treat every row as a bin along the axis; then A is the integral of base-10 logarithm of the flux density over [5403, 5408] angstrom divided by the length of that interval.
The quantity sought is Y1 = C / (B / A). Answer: 0.699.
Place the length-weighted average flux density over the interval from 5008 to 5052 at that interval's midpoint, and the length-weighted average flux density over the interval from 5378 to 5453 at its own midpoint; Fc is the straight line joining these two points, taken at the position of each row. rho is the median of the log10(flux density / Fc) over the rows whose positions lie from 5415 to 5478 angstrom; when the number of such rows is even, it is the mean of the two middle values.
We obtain -0.002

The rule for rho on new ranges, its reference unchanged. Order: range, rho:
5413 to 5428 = -0.005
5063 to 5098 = 0.013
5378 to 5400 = -0.001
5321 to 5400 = 0.001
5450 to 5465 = -0.001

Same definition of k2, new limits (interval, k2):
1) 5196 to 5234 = 4.34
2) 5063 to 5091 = 4.35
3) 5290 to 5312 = 4.27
